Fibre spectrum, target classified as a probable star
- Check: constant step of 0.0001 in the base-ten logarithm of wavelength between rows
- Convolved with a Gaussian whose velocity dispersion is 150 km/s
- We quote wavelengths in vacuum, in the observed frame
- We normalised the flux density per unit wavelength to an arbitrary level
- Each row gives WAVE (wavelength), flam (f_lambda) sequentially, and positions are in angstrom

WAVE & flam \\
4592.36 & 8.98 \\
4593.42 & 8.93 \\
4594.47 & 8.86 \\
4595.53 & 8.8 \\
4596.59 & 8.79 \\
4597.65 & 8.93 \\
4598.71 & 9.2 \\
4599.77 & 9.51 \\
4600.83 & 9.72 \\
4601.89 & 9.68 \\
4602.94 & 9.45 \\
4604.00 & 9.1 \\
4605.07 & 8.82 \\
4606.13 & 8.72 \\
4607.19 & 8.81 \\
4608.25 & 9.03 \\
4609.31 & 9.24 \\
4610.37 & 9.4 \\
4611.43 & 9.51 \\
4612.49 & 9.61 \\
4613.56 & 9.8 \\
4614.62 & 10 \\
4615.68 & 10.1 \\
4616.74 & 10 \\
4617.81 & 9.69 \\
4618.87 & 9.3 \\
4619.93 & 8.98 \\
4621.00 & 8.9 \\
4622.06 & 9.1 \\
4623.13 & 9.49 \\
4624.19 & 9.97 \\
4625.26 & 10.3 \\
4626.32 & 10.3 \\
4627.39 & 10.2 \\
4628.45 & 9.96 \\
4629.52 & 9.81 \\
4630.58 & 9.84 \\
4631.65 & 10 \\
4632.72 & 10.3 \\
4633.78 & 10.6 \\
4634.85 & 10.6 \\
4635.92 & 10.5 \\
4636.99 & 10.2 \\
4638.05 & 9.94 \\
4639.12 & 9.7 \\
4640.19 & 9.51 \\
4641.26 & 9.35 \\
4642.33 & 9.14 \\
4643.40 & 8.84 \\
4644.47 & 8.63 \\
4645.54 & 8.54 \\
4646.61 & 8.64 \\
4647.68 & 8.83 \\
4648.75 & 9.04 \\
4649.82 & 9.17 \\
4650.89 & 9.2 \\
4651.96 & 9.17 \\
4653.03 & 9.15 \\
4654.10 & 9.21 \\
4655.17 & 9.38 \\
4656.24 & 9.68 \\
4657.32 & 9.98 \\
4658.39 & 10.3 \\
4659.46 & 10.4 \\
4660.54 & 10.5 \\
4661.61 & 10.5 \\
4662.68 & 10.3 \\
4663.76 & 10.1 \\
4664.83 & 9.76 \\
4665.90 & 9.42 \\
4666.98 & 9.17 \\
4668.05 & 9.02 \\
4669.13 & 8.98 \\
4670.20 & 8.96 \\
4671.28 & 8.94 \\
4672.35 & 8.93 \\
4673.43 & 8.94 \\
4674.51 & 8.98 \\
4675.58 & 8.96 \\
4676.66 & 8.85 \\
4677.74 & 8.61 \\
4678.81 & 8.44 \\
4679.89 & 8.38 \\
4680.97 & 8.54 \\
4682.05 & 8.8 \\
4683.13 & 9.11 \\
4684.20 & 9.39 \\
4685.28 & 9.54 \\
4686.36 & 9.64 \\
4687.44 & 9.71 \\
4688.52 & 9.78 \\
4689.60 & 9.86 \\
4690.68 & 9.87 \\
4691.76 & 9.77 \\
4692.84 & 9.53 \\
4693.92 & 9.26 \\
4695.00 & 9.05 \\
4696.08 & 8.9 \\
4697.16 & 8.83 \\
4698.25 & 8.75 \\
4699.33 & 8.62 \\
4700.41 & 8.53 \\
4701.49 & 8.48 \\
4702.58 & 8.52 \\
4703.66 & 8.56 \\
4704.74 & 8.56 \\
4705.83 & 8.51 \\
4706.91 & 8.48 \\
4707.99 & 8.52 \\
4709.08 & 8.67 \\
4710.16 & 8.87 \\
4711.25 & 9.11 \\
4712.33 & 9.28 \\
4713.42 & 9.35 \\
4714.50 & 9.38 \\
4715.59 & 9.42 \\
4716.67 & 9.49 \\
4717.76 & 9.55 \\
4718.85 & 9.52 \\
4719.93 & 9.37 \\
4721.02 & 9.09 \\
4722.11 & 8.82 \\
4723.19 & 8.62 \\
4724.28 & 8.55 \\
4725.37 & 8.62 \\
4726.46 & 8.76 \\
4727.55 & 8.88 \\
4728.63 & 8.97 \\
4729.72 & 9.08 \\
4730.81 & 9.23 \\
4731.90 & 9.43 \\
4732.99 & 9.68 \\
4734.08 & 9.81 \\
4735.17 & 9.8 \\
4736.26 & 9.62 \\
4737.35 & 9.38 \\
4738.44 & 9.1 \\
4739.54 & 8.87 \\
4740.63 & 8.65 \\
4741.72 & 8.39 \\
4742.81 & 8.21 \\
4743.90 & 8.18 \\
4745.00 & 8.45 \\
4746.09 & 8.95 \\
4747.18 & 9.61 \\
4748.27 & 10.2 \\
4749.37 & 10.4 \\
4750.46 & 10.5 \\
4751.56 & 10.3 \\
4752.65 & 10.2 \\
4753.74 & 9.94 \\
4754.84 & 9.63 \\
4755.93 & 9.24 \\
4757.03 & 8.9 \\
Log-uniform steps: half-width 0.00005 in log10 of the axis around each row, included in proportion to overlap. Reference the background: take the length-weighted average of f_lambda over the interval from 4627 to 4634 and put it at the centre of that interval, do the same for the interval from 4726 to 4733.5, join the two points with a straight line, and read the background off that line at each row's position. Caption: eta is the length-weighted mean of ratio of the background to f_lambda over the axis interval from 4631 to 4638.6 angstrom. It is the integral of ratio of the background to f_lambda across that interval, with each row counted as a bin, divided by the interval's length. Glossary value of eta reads 0.98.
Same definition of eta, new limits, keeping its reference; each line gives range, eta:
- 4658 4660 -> 0.95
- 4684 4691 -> 0.99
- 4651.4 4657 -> 1.06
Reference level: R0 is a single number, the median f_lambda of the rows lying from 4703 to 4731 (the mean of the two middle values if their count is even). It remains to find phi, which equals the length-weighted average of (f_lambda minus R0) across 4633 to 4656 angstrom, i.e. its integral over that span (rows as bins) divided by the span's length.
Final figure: 0.49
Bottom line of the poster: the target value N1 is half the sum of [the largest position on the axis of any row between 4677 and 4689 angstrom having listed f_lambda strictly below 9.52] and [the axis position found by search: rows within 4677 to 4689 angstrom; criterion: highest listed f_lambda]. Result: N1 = 4686.4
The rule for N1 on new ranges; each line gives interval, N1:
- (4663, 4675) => 4669.1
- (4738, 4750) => 4747.7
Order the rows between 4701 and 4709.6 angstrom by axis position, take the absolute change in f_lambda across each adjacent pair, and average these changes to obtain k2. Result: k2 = 0.050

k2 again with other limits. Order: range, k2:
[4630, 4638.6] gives 0.203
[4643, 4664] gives 0.145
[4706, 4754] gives 0.182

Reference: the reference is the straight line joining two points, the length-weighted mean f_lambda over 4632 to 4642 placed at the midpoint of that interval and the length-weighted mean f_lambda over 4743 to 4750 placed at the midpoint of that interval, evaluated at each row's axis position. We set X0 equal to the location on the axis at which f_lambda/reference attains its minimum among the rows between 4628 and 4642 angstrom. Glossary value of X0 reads 4641.26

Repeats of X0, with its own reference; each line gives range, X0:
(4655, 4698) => 4679.89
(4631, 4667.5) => 4645.54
